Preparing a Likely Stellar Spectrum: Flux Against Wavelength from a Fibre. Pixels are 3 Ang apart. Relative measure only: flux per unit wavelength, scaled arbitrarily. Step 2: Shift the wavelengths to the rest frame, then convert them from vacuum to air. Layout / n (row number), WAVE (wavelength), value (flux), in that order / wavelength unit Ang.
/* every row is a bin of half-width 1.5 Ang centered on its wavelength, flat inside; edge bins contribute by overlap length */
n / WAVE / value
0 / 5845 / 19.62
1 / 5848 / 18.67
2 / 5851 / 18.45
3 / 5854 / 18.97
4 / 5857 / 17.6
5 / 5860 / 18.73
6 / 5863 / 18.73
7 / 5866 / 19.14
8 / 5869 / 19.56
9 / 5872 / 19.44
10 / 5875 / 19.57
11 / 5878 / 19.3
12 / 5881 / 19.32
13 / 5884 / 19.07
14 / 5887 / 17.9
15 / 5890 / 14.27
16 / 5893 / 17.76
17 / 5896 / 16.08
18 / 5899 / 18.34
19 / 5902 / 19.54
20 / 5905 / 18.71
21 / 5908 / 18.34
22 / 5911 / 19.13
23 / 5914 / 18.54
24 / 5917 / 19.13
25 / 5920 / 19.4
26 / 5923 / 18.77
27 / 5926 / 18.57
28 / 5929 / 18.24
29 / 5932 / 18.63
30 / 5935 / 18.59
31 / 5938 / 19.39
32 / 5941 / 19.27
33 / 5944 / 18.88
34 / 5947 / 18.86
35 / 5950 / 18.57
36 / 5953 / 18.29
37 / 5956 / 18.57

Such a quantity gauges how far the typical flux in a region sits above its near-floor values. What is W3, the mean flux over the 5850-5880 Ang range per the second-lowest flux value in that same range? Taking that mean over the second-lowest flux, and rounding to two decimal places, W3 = 1.03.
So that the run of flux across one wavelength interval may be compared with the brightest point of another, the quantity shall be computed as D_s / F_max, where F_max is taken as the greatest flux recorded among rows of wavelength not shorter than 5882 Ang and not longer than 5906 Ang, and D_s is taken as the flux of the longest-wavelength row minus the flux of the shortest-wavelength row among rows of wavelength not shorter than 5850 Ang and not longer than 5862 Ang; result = 0.014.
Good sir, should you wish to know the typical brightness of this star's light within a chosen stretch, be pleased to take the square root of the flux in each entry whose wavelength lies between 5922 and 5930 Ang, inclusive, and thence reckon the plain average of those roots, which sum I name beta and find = 4.30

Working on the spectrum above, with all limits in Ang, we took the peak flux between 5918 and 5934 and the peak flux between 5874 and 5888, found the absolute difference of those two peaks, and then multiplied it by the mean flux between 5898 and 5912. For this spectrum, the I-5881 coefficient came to 3.20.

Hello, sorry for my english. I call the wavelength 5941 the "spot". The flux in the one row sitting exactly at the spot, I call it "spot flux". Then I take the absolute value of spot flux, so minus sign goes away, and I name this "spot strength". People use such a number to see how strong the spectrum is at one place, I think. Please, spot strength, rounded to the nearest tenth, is 19.3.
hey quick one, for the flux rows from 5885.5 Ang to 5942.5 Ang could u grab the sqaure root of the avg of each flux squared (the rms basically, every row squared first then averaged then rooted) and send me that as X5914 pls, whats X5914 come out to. 18.4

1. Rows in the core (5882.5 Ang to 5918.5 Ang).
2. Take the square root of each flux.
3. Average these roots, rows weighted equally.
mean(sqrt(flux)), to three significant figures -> 4.25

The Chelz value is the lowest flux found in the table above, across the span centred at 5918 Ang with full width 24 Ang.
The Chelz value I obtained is 18.24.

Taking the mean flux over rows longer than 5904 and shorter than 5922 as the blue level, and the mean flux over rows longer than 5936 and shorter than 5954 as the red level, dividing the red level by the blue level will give 1.000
